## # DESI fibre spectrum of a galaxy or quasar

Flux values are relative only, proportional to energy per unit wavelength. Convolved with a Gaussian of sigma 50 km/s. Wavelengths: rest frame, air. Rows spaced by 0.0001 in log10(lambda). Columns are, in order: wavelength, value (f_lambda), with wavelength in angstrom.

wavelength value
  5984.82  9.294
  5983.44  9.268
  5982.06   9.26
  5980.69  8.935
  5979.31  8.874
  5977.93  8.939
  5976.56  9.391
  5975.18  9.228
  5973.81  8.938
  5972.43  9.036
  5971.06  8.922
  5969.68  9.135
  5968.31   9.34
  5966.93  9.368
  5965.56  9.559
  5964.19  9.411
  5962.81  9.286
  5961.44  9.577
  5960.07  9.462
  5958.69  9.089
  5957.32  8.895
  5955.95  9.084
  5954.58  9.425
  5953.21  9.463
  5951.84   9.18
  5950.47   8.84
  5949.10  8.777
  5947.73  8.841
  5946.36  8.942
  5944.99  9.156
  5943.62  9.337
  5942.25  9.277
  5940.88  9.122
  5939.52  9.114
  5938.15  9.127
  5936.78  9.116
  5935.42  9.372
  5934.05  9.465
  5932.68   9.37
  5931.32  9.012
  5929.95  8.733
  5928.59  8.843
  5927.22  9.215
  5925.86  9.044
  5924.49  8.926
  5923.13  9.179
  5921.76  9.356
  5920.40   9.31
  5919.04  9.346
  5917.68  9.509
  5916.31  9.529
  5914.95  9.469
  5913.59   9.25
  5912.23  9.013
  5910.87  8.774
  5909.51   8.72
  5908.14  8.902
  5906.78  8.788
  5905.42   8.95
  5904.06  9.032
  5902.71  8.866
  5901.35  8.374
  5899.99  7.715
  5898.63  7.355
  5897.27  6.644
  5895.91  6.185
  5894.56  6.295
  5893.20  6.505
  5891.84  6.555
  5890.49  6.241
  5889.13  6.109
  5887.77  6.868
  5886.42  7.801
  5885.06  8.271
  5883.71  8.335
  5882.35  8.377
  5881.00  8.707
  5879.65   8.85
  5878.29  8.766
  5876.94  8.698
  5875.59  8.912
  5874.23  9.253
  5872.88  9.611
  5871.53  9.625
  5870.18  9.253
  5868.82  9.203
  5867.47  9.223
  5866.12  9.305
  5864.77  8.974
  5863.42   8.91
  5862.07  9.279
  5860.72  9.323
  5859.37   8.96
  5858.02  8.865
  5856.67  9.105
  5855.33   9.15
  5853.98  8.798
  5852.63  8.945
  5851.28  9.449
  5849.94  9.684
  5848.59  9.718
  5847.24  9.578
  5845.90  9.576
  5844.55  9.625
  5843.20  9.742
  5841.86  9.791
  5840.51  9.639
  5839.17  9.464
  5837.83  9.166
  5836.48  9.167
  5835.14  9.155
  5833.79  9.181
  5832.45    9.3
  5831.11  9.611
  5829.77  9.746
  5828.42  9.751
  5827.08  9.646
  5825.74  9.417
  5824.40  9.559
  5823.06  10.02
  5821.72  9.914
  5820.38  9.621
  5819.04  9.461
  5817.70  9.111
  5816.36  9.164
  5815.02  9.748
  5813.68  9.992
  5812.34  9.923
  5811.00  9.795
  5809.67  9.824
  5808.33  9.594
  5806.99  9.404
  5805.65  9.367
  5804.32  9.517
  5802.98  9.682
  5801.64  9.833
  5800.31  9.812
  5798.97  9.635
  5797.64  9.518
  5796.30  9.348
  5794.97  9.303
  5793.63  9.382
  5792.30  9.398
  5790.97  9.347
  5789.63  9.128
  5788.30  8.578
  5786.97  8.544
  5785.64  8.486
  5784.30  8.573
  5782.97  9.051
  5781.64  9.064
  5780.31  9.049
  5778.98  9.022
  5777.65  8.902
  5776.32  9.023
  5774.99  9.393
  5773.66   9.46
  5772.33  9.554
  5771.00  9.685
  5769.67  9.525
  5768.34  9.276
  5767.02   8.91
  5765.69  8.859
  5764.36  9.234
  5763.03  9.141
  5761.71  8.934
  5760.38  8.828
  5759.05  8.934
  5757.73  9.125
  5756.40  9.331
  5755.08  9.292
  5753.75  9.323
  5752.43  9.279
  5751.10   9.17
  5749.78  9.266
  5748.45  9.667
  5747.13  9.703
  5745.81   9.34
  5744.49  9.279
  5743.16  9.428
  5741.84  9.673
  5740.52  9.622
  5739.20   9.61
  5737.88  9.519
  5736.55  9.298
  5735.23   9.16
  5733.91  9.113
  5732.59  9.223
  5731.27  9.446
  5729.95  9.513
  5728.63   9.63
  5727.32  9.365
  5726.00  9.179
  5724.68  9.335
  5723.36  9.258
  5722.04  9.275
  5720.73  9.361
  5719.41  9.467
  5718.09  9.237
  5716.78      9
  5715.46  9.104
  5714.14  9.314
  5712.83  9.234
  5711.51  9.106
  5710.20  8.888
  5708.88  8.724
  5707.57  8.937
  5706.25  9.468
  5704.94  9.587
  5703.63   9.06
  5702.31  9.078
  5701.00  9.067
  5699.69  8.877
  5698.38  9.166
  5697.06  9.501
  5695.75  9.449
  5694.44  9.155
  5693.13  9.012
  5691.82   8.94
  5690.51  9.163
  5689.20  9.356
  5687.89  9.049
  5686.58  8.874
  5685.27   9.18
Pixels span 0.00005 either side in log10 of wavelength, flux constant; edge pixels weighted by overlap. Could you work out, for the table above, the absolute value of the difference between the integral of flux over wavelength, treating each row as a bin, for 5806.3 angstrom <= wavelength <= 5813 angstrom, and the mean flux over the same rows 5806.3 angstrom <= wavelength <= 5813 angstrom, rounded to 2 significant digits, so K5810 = 55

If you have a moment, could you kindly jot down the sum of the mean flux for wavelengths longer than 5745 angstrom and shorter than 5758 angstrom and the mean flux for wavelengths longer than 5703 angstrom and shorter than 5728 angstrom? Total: 18.6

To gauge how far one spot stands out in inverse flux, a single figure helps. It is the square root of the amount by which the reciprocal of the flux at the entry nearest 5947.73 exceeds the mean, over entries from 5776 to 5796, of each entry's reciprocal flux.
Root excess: 0.042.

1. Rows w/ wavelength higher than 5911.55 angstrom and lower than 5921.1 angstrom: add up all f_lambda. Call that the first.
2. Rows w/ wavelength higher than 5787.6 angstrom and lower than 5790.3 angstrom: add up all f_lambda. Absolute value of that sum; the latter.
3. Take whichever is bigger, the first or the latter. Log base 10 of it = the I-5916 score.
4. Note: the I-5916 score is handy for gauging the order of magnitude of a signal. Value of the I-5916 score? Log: 1.82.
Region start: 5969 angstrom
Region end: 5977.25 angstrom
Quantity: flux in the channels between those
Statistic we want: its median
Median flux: 9.09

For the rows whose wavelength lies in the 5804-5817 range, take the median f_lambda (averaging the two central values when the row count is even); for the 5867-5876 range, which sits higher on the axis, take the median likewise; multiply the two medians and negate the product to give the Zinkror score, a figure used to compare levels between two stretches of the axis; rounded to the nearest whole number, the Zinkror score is -89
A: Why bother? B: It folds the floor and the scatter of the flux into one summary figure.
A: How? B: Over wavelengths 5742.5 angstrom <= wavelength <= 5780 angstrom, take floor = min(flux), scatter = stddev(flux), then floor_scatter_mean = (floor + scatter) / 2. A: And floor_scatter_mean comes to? 4.54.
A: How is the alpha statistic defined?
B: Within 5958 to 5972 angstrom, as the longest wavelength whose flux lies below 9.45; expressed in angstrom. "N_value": 5971.06 angstrom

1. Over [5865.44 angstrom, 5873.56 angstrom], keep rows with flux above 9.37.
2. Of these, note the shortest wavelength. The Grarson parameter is 5871.53 angstrom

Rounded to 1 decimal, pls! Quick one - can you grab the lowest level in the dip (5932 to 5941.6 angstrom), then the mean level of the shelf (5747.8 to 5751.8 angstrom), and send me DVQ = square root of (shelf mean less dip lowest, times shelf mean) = 1.5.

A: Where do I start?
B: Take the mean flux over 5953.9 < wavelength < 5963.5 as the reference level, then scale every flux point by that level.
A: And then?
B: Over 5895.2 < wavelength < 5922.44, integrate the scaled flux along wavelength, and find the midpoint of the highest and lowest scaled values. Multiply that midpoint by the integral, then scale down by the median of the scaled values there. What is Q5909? 22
